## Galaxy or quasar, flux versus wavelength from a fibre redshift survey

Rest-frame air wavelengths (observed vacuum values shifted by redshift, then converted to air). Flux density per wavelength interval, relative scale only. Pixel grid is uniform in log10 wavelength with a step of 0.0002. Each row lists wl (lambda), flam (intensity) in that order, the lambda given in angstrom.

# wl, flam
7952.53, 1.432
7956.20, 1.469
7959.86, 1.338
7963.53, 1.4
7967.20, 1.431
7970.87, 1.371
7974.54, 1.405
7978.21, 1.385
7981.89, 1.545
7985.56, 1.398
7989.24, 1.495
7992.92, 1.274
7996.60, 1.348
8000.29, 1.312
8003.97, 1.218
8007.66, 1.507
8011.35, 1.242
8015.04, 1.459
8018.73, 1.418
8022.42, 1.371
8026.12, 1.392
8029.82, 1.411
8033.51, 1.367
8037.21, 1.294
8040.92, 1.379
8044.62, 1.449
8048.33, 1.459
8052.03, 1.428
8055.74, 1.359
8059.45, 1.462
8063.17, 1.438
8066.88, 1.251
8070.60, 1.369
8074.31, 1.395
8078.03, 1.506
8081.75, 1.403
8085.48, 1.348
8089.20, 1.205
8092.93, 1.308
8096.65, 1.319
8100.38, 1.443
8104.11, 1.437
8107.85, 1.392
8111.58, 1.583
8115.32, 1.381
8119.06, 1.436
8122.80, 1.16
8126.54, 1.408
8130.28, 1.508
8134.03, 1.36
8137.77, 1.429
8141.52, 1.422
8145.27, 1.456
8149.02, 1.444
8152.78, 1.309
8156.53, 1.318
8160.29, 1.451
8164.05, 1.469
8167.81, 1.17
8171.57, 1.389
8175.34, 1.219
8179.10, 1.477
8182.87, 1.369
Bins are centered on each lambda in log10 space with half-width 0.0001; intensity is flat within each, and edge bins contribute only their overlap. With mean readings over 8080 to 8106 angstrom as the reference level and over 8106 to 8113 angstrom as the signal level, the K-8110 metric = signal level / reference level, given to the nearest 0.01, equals 1.10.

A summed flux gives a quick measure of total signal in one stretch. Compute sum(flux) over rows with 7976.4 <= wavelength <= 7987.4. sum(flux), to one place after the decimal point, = 4.3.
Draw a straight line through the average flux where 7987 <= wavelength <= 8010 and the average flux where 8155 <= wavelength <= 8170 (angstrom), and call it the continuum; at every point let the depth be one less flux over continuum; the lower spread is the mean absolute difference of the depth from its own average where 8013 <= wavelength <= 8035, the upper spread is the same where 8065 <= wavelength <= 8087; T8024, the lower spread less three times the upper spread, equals -0.105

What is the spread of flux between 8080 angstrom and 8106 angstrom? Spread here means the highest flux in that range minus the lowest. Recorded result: 0.24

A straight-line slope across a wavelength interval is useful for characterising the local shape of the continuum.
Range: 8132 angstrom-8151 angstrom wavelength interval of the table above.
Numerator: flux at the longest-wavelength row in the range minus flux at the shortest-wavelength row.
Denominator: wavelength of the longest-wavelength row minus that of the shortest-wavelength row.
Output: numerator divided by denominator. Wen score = 0.006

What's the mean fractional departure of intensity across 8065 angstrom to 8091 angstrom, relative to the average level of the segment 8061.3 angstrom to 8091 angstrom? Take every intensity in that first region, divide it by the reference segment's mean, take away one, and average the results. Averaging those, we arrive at -0.01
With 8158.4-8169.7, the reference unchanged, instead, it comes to 0.00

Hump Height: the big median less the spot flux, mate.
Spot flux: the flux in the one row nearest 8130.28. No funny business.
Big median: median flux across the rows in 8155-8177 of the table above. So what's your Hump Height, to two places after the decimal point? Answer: -0.15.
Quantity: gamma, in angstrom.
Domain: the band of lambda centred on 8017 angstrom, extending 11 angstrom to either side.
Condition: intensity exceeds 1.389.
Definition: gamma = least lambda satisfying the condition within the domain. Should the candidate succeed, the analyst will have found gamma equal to 8007.66 angstrom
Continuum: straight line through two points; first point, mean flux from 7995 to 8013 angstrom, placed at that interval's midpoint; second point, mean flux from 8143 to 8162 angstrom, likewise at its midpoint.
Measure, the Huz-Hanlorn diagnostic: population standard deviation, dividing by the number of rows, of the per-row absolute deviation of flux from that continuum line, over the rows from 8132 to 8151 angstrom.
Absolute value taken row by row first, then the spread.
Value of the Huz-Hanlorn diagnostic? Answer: 0.01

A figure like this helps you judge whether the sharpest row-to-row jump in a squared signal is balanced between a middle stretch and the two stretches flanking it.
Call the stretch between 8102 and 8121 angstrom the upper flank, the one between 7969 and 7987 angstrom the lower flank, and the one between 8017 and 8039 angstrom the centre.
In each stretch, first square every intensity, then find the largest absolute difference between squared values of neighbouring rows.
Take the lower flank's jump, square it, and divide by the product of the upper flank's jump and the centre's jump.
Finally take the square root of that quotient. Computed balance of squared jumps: 1.4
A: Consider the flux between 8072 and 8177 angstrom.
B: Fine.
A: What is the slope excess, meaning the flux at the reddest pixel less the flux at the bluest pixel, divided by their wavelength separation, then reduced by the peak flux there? -1.58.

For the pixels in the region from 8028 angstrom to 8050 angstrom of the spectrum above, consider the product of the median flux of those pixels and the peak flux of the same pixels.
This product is 2.04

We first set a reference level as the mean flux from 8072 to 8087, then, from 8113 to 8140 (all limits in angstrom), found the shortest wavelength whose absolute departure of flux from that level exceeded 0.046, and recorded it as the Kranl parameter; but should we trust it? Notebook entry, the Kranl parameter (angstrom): 8122.80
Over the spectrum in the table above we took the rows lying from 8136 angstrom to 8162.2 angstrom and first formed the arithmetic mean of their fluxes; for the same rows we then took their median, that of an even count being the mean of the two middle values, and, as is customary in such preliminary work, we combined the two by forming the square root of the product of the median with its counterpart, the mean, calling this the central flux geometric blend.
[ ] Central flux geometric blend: 1.42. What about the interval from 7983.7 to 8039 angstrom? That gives 1.37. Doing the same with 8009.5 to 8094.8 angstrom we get 1.39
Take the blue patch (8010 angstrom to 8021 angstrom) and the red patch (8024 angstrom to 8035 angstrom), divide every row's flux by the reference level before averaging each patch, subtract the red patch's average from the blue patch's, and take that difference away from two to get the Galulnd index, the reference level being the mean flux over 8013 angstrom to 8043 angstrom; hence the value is 2.01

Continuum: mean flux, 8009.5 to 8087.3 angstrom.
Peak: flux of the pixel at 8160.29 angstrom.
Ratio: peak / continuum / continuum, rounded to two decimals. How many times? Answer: 0.75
